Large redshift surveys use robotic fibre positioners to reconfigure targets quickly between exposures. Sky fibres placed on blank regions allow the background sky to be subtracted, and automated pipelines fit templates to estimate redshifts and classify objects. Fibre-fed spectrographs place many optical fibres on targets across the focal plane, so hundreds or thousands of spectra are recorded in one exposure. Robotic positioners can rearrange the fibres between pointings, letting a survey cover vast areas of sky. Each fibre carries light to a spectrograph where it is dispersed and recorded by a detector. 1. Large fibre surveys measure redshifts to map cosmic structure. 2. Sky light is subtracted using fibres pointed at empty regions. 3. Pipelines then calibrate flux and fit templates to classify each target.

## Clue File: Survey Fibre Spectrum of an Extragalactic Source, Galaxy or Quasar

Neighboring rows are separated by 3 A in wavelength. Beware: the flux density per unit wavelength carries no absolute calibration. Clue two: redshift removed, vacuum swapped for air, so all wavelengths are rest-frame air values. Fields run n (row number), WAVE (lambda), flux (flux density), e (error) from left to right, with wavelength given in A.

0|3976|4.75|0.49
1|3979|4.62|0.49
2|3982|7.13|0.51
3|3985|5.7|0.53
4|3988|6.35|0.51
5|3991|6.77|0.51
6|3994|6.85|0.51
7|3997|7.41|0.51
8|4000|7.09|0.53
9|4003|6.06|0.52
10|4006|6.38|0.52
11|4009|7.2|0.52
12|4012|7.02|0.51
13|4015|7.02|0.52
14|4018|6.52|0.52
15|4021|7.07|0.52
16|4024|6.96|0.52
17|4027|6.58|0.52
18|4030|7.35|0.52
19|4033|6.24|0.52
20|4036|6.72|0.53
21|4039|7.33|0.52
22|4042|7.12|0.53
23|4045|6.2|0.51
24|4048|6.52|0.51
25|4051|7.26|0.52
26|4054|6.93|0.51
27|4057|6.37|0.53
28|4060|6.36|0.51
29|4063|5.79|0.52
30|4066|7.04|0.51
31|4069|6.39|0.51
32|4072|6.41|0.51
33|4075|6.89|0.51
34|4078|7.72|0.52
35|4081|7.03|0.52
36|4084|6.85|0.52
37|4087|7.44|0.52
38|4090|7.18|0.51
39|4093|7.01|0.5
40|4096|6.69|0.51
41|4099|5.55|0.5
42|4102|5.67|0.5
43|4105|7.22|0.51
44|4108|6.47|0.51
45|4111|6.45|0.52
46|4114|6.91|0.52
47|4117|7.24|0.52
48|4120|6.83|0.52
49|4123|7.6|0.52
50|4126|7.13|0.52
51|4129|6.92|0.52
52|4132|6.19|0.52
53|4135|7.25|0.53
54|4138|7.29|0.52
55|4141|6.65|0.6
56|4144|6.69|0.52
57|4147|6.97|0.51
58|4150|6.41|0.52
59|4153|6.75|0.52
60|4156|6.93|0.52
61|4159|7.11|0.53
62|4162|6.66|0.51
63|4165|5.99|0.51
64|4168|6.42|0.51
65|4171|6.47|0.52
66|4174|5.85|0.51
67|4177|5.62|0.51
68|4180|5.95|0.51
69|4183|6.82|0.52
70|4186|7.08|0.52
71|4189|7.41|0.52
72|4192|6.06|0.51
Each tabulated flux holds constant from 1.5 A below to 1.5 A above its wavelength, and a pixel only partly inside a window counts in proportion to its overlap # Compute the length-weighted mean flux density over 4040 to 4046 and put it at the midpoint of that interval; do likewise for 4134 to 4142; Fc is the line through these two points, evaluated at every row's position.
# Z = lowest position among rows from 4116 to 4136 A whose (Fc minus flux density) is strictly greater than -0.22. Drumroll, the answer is 4120 A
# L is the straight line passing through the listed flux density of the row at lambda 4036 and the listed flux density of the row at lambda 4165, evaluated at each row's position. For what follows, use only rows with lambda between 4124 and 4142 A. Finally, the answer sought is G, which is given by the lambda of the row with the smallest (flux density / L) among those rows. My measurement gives 4132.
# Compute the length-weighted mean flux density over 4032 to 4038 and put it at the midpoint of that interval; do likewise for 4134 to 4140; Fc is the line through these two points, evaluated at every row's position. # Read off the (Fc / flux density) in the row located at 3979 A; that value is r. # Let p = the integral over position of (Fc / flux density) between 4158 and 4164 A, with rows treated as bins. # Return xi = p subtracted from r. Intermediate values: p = 6.53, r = 1.35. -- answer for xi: -5.2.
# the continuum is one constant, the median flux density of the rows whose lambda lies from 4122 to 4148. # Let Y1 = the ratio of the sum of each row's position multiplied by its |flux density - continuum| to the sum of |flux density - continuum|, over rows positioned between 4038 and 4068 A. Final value 4053.8 A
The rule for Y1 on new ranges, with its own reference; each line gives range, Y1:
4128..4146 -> 4136.4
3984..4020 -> 3997.5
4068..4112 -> 4092.6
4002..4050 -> 4025.9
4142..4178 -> 4167.0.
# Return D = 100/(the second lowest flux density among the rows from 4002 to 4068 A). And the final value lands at 16.5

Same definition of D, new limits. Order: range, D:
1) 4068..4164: 17.6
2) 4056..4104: 17.6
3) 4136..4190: 17.1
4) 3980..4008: 16.5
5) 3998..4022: 15.7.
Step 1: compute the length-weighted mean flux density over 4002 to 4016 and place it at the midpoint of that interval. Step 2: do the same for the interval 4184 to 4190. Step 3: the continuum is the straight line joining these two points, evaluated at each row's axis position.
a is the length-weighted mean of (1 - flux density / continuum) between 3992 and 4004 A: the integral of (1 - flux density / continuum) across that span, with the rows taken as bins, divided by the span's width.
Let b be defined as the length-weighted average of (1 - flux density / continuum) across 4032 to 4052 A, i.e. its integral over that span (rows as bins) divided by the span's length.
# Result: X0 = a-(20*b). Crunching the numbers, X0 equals -0.2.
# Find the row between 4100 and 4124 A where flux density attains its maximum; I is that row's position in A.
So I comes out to 4123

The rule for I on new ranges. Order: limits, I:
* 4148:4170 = 4159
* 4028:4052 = 4030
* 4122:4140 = 4123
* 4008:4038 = 4030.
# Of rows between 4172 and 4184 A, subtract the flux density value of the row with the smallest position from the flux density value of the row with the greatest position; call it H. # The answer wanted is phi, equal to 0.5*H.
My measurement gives 0.5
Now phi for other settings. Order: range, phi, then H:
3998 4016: 0.0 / -0.1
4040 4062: -0.4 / -0.8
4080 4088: 0.2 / 0.4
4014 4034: -0.4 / -0.8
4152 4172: -0.1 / -0.3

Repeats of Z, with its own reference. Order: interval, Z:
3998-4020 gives 4003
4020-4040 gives 4027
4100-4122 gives 4102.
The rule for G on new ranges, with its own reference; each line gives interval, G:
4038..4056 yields 4045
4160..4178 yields 4177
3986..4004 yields 4003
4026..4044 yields 4033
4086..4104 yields 4099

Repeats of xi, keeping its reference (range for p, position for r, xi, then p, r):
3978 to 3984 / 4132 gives -5.4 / 6.53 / 1.16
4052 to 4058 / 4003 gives -4.9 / 5.99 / 1.05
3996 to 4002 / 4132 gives -4.2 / 5.35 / 1.16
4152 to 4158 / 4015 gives -5.5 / 6.41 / 0.92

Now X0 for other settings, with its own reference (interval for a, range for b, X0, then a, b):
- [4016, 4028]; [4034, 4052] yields 0.0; 0.00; 0.00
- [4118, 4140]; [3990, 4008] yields 0.1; 0.00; -0.01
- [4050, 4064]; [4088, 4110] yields -1.1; 0.05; 0.06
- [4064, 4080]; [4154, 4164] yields -0.8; 0.01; 0.04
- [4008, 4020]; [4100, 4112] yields -1.7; -0.03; 0.08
